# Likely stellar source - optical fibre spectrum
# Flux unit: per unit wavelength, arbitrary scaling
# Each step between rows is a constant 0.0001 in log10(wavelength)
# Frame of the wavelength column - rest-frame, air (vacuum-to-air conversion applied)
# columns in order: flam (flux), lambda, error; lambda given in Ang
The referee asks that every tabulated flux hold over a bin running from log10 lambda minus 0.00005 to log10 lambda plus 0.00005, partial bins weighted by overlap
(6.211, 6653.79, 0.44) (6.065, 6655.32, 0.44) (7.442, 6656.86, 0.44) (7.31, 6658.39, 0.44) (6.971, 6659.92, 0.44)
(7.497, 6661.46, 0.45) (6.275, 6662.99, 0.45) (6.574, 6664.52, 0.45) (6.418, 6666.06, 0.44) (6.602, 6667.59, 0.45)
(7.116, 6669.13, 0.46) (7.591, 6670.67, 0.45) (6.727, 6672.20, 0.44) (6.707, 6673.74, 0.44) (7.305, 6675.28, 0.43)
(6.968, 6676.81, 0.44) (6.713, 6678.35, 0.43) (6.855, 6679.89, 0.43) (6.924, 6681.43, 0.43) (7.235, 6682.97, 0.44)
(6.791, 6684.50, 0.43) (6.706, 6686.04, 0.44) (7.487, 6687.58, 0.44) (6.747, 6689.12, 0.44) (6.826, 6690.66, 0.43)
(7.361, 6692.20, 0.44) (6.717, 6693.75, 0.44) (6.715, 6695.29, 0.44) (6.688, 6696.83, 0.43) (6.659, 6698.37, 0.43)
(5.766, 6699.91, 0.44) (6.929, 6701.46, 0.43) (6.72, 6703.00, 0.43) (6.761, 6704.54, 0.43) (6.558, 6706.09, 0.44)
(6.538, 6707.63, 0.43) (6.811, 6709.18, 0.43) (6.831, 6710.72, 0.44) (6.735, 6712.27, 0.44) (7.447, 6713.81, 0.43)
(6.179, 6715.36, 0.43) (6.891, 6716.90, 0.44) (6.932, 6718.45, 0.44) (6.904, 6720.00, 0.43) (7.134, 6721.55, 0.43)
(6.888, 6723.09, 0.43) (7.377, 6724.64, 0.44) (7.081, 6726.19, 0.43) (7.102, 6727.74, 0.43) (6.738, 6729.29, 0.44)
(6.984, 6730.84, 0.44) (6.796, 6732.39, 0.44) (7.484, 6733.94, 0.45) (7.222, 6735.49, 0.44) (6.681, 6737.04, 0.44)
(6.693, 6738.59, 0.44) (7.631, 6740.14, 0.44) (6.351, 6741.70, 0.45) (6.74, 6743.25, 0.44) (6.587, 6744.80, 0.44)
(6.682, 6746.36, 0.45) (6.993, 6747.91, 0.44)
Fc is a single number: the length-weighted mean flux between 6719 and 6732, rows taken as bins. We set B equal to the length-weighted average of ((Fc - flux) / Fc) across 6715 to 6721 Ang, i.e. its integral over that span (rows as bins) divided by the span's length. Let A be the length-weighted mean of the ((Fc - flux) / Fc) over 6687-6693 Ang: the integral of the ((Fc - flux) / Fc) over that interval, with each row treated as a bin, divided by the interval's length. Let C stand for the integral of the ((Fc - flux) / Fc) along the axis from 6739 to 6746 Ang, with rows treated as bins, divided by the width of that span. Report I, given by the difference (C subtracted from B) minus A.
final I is 0.015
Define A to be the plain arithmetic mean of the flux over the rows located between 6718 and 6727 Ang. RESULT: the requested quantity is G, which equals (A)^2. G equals 49.7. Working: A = 7.05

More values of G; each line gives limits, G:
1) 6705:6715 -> 46.5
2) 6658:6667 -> 46.8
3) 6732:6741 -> 50.2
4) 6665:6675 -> 47.1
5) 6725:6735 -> 49.4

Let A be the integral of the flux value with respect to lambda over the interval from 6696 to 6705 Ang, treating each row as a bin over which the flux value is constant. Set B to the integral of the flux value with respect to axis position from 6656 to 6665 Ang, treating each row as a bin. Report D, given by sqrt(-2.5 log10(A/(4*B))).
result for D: 1.25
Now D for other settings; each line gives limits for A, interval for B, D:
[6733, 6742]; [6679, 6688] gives 1.22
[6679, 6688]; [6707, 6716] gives 1.21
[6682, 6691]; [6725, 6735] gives 1.28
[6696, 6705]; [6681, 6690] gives 1.25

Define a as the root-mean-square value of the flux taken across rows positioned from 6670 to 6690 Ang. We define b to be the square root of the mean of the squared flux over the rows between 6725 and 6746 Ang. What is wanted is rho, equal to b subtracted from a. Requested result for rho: 0.05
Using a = 6.988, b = 6.94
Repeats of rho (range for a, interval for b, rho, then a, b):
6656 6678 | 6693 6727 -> 0.18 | 6.977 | 6.79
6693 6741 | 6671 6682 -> -0.02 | 6.867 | 6.89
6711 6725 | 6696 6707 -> 0.36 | 6.952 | 6.59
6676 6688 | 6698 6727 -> 0.16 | 6.965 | 6.81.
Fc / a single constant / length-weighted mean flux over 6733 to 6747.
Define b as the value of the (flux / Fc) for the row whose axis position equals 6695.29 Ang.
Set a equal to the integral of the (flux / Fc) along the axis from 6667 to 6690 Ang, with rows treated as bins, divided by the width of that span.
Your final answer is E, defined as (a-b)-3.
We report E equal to -2.96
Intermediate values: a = 1.01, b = 0.97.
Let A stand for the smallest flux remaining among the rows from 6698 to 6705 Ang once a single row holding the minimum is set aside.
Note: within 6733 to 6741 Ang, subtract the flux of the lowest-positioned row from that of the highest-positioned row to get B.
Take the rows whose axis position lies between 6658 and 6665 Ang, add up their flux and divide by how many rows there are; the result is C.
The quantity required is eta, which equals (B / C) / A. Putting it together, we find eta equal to 0.003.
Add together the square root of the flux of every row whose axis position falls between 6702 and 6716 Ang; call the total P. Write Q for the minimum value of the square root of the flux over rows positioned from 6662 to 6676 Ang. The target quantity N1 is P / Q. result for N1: 9.32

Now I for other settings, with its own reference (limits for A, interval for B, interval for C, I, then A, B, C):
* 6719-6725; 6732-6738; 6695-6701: -0.079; -0.005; -0.005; 0.079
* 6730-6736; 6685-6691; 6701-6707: -0.017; -0.014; 0.010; 0.041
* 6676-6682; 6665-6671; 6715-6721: -0.034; 0.021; 0.021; 0.034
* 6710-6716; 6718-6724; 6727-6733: -0.039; 0.029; 0.006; 0.016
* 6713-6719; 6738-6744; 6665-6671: -0.021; 0.022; 0.022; 0.021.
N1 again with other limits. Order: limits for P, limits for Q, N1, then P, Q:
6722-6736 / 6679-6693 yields 9.24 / 23.9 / 2.59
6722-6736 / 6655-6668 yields 9.72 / 23.9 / 2.46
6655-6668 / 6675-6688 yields 9.05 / 23.4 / 2.59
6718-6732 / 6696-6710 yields 9.93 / 23.8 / 2.40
